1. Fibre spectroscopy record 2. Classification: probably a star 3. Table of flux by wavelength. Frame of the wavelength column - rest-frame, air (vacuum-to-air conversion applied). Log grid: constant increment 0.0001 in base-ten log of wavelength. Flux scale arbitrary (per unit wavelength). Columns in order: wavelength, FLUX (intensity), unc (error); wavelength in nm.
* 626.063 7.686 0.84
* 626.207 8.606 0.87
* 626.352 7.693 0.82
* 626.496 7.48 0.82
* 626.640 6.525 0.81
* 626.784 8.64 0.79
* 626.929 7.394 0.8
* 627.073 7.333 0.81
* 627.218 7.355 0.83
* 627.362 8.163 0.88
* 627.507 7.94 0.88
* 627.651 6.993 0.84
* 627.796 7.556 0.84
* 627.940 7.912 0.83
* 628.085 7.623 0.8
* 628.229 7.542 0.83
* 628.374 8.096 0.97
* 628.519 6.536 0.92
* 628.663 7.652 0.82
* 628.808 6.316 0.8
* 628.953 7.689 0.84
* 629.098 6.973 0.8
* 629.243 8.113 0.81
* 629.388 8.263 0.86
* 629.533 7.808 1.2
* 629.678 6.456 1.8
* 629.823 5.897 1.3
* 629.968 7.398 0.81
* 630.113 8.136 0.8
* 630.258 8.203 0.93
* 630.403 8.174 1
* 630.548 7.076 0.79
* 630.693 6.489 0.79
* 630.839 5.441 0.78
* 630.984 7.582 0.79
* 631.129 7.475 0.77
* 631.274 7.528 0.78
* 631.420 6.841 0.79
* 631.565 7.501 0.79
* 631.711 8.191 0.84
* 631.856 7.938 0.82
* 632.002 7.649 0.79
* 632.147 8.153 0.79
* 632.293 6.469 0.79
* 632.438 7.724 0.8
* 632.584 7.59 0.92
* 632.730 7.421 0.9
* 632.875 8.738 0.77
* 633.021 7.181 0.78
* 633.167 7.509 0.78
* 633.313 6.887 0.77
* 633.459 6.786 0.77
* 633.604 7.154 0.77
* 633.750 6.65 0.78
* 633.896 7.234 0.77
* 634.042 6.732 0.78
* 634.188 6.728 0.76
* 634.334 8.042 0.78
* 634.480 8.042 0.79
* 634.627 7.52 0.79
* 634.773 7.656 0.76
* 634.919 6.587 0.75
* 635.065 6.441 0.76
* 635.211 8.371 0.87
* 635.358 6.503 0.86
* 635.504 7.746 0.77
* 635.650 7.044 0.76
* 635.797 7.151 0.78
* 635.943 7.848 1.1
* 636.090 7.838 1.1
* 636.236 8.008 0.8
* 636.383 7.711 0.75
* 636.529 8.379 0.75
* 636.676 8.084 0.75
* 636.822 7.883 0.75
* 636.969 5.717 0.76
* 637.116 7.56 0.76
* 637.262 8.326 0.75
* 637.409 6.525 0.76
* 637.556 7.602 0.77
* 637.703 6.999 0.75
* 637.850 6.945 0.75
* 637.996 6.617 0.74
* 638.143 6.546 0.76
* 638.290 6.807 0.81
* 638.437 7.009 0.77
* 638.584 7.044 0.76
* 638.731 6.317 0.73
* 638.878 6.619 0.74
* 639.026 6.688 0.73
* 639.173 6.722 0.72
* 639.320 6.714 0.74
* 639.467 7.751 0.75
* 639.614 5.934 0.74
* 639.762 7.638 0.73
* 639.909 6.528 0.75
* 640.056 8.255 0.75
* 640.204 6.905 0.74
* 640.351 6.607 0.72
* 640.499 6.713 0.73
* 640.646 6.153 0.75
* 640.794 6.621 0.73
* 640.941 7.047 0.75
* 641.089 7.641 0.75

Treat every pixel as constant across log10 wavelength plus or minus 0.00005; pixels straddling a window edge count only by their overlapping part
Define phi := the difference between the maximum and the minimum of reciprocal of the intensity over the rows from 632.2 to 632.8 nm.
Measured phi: 0.025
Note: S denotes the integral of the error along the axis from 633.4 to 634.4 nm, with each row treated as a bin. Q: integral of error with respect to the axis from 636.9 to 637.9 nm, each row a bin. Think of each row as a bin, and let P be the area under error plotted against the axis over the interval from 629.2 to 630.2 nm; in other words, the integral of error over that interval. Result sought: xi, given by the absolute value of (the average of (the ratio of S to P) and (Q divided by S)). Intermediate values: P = 1.09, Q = 0.76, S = 0.77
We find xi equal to 0.84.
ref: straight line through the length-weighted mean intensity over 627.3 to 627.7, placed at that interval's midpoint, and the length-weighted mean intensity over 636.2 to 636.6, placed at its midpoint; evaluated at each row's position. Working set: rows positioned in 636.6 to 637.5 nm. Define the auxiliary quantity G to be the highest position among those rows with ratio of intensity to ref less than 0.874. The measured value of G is 637.409 nm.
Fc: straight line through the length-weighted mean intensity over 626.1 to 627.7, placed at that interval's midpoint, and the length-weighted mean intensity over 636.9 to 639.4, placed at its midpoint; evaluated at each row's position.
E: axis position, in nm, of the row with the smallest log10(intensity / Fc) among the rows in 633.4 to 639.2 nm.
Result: 636.969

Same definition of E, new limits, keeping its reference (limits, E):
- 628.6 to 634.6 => 630.839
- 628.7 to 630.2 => 629.823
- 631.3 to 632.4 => 632.293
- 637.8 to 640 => 639.614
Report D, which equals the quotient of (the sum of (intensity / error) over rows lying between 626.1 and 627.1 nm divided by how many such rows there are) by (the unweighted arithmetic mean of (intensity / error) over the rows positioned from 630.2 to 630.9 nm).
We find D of 1.14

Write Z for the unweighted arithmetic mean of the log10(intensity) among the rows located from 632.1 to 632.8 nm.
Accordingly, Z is 0.872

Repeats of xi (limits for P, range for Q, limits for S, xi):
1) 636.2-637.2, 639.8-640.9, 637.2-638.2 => 1.04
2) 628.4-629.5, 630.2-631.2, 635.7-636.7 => 0.94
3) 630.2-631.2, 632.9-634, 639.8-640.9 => 1.01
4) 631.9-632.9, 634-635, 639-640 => 0.97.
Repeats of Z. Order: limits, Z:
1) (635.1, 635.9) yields 0.865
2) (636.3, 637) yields 0.874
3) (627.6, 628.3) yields 0.876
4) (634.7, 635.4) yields 0.850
